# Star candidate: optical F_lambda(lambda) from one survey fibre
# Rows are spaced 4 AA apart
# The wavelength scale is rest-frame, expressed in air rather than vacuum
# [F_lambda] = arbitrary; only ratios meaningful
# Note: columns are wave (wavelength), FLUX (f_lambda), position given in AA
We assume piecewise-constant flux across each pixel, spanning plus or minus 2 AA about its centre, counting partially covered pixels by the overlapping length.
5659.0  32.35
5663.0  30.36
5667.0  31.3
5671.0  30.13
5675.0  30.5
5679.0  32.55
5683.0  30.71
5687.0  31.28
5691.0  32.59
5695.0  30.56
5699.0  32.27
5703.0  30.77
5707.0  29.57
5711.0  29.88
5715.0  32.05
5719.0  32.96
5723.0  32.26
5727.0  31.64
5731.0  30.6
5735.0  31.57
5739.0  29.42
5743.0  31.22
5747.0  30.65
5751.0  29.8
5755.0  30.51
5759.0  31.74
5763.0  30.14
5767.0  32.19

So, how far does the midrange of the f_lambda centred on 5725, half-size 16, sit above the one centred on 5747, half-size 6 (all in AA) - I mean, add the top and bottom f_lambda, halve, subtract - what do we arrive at 0.68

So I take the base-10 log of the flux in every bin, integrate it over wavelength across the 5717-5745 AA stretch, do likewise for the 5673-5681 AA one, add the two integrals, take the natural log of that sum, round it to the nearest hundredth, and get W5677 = 3.99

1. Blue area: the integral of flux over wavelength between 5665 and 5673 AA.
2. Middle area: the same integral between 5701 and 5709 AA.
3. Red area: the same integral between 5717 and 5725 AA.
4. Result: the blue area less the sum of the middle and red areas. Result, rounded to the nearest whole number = -257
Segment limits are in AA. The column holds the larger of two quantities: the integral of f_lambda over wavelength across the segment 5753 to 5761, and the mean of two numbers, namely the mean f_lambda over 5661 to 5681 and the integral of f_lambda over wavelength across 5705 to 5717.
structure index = 249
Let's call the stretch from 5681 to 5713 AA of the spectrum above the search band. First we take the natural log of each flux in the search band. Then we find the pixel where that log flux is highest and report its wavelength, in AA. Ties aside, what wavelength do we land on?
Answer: 5691.0 AA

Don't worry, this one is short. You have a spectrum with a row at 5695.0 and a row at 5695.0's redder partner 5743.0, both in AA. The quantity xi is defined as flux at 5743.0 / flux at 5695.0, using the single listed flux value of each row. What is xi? 1.02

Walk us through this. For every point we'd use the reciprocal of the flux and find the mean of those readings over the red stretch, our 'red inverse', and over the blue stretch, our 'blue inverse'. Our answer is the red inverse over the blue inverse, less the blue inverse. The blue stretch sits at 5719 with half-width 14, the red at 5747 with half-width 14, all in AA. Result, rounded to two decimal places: 0.99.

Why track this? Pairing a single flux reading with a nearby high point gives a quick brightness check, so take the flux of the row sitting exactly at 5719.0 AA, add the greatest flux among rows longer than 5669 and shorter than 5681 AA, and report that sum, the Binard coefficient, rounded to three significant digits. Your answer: 65.5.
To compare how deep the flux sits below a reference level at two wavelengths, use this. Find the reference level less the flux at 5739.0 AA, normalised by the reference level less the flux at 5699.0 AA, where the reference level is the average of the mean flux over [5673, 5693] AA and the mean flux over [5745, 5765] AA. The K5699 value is -1.3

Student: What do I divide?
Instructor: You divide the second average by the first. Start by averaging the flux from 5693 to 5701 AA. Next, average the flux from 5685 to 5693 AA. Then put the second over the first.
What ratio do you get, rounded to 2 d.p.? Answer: 1.02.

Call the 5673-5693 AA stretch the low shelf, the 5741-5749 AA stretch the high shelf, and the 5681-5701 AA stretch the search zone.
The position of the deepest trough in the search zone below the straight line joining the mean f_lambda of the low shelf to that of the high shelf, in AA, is 5695.0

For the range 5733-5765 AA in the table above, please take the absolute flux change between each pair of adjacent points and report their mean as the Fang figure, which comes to 1.27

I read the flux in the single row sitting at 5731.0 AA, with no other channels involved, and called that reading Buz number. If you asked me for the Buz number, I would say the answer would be 30.6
